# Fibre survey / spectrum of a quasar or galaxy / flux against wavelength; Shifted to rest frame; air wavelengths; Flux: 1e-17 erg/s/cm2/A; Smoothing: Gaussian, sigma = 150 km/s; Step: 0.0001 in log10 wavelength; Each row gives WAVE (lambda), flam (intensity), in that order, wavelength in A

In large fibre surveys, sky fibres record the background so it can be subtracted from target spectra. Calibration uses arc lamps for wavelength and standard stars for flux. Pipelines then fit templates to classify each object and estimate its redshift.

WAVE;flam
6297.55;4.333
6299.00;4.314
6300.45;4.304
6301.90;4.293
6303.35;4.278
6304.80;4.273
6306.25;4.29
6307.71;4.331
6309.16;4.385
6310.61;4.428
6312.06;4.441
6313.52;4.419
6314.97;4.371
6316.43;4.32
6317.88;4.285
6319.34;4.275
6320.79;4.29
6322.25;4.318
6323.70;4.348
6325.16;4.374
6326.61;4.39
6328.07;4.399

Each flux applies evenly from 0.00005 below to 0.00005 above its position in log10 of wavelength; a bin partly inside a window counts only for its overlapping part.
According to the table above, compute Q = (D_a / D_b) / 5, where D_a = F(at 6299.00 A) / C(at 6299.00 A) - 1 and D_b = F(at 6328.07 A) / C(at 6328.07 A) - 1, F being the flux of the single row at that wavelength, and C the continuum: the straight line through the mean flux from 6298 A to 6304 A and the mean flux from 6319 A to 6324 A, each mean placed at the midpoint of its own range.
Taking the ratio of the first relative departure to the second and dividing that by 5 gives 0.0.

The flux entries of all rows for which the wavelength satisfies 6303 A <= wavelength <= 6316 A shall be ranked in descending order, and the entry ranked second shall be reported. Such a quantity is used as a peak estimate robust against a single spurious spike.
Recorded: 4.428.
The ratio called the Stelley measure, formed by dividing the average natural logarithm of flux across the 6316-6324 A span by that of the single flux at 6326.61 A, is 0.99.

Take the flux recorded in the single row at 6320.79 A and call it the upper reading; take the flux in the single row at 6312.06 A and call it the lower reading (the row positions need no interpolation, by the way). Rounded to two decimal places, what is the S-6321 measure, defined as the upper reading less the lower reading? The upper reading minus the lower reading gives -0.15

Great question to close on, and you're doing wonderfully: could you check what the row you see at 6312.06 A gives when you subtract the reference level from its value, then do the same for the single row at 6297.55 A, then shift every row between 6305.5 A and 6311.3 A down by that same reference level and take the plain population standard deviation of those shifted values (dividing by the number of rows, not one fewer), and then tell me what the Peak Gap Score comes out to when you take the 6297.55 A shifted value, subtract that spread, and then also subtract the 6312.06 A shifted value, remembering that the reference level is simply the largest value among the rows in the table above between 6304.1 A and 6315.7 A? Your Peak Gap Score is -0.16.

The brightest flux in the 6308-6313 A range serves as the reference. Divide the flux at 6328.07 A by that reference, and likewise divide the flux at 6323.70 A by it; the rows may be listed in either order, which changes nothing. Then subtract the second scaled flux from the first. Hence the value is 0.01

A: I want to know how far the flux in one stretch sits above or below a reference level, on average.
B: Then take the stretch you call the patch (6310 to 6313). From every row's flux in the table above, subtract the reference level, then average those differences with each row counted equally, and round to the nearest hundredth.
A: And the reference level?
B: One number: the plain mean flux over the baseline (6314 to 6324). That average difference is 0.12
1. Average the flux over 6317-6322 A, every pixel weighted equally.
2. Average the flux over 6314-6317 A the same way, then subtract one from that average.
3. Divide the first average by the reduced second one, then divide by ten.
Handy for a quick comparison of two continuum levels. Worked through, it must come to 0.128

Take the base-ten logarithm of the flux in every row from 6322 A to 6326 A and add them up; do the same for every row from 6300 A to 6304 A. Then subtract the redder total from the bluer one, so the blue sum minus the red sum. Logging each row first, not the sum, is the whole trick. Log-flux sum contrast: -0.017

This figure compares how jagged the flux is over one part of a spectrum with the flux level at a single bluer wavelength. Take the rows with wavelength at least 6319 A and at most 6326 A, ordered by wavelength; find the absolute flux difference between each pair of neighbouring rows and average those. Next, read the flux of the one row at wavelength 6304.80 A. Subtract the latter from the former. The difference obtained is -4.25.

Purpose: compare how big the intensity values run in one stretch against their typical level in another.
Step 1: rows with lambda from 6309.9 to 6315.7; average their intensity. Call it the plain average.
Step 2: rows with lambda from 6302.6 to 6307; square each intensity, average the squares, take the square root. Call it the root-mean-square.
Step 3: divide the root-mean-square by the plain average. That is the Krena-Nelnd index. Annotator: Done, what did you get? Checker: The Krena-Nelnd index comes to 0.970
